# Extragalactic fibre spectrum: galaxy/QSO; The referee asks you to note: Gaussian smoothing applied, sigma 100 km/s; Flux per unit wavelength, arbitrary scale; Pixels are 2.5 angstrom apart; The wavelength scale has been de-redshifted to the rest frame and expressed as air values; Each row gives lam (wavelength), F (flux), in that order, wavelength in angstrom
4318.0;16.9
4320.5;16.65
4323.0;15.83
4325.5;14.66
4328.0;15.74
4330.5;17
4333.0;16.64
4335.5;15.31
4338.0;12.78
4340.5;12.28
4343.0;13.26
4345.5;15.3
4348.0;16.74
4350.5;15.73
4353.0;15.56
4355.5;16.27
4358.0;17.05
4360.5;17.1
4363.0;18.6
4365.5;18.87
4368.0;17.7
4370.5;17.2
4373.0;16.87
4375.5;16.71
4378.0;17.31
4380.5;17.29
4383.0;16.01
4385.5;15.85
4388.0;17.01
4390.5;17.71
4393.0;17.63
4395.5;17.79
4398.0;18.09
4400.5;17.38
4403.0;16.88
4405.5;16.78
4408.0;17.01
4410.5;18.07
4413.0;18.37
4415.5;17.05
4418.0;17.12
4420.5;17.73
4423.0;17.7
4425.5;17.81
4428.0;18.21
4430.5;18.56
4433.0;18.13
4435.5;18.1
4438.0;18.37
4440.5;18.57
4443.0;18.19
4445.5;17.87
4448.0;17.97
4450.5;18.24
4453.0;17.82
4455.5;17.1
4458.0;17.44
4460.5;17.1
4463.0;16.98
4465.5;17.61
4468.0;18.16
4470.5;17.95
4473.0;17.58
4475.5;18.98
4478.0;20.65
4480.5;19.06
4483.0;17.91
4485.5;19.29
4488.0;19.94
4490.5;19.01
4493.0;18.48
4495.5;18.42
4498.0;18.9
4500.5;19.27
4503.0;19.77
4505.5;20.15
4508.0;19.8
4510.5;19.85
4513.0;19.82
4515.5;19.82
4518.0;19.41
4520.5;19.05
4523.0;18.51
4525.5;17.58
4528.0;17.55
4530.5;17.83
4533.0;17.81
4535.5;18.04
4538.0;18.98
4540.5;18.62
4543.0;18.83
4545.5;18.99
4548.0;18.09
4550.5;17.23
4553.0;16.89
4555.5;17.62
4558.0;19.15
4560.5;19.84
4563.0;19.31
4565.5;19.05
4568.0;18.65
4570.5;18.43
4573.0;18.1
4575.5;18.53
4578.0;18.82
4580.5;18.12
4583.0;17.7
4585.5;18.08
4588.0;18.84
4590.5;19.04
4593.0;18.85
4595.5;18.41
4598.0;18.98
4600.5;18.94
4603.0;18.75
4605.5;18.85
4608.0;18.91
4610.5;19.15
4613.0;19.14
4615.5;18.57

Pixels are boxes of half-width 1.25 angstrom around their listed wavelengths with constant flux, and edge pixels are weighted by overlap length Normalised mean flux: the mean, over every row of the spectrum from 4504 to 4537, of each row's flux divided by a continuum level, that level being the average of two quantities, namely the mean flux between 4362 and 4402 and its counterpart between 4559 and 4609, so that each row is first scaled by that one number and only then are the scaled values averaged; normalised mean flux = 1.05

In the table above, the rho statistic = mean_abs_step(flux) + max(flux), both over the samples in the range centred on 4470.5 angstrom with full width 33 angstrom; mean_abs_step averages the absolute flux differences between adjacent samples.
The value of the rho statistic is 21.5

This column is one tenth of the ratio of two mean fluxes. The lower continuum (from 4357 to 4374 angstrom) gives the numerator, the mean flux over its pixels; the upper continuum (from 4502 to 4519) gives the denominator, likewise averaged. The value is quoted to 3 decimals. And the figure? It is 0.089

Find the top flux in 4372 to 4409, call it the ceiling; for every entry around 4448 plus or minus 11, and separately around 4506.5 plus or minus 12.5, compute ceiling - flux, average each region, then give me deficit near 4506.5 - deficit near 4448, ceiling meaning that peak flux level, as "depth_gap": -1.6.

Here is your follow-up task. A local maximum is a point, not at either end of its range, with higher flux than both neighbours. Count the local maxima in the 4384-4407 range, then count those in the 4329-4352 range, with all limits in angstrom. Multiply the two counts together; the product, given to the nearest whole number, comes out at 2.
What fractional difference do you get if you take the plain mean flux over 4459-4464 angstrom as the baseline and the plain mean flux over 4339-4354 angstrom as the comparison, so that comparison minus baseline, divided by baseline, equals -0.13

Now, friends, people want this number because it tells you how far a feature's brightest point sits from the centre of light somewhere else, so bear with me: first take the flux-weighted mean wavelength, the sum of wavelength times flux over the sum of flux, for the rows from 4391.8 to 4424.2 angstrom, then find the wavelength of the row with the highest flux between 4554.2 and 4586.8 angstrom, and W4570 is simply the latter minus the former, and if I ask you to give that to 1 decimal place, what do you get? 152.5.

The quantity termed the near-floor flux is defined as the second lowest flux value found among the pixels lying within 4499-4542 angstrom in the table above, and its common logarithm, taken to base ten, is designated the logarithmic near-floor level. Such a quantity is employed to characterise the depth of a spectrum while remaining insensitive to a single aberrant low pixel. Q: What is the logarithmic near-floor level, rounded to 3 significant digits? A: 1.25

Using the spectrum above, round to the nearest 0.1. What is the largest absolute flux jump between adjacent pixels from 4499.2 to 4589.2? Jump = 1.5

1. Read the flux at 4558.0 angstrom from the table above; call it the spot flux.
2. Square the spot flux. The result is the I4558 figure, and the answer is 367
